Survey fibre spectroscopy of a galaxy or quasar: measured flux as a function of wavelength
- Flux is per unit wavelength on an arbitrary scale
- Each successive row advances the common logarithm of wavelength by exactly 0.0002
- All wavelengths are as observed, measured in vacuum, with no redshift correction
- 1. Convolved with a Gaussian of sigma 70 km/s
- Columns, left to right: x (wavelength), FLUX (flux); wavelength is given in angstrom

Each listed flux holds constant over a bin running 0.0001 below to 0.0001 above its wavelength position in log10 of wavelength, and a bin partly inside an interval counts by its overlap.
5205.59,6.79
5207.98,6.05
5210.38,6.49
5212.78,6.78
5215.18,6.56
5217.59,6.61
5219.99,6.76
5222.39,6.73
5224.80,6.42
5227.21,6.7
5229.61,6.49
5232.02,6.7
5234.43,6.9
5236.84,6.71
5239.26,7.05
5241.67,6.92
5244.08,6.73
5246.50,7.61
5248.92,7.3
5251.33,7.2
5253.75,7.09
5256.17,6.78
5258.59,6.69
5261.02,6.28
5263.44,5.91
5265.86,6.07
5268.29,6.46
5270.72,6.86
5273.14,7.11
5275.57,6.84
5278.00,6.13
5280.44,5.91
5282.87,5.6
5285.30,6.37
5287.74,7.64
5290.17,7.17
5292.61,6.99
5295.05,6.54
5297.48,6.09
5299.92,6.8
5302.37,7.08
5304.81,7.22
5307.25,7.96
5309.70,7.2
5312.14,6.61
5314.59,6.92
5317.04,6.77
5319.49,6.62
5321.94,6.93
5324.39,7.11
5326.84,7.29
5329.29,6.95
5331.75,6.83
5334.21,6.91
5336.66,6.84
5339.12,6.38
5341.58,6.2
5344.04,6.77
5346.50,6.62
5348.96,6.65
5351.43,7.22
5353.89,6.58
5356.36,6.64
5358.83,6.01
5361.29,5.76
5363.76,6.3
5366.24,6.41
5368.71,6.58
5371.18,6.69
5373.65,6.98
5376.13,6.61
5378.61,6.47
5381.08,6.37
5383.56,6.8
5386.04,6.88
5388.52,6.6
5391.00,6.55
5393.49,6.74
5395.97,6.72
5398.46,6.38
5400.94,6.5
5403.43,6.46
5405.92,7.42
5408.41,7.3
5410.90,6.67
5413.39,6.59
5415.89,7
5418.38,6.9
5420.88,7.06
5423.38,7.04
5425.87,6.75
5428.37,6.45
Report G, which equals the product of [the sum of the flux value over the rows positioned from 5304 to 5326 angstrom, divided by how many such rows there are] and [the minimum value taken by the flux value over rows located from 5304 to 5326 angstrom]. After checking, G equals 47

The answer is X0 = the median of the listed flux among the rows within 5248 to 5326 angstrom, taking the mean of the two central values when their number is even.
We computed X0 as 6.82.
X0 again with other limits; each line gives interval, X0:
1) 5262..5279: 6.46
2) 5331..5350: 6.71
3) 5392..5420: 6.72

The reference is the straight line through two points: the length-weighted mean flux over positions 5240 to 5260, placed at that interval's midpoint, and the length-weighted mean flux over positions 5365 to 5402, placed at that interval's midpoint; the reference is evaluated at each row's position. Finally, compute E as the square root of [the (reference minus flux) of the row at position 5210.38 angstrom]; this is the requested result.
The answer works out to 0.8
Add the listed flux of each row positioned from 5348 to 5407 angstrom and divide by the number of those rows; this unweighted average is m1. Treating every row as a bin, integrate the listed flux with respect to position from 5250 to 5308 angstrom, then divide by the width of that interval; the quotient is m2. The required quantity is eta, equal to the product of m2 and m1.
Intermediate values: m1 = 6.60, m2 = 6.69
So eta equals 44.1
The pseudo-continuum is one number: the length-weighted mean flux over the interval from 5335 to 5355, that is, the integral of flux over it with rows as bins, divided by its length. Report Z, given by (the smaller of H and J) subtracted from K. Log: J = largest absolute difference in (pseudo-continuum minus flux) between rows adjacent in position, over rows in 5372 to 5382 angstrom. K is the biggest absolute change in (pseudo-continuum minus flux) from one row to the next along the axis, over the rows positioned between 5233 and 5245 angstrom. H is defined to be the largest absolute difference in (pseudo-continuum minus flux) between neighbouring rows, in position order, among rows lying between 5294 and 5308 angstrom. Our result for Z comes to -0.03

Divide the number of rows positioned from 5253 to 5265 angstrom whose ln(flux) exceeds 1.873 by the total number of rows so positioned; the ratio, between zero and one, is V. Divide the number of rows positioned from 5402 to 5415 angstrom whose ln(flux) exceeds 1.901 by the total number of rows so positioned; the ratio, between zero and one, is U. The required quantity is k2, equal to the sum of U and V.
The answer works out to 1.0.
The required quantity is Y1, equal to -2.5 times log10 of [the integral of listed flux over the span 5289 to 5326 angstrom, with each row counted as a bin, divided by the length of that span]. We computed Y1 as -2.10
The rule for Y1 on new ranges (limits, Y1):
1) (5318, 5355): -2.08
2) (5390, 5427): -2.08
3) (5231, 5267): -2.08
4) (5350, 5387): -2.04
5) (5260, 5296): -2.04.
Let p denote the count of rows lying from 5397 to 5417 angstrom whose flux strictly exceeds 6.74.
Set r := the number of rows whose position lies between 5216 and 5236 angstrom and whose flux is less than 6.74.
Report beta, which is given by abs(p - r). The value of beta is 3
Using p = 3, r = 6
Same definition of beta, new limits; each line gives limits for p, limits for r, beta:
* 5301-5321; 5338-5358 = 0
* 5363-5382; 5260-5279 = 4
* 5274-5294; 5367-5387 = 1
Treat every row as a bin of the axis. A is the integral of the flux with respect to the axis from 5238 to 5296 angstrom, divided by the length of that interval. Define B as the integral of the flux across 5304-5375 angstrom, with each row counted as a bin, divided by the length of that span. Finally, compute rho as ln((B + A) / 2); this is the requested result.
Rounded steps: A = 6.72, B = 6.75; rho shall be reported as 1.91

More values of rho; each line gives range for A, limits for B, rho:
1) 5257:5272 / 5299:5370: 1.88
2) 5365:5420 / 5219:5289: 1.90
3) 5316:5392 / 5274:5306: 1.89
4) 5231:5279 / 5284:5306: 1.92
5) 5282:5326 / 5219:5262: 1.93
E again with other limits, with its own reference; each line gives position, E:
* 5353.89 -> 0.4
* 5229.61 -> 0.8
